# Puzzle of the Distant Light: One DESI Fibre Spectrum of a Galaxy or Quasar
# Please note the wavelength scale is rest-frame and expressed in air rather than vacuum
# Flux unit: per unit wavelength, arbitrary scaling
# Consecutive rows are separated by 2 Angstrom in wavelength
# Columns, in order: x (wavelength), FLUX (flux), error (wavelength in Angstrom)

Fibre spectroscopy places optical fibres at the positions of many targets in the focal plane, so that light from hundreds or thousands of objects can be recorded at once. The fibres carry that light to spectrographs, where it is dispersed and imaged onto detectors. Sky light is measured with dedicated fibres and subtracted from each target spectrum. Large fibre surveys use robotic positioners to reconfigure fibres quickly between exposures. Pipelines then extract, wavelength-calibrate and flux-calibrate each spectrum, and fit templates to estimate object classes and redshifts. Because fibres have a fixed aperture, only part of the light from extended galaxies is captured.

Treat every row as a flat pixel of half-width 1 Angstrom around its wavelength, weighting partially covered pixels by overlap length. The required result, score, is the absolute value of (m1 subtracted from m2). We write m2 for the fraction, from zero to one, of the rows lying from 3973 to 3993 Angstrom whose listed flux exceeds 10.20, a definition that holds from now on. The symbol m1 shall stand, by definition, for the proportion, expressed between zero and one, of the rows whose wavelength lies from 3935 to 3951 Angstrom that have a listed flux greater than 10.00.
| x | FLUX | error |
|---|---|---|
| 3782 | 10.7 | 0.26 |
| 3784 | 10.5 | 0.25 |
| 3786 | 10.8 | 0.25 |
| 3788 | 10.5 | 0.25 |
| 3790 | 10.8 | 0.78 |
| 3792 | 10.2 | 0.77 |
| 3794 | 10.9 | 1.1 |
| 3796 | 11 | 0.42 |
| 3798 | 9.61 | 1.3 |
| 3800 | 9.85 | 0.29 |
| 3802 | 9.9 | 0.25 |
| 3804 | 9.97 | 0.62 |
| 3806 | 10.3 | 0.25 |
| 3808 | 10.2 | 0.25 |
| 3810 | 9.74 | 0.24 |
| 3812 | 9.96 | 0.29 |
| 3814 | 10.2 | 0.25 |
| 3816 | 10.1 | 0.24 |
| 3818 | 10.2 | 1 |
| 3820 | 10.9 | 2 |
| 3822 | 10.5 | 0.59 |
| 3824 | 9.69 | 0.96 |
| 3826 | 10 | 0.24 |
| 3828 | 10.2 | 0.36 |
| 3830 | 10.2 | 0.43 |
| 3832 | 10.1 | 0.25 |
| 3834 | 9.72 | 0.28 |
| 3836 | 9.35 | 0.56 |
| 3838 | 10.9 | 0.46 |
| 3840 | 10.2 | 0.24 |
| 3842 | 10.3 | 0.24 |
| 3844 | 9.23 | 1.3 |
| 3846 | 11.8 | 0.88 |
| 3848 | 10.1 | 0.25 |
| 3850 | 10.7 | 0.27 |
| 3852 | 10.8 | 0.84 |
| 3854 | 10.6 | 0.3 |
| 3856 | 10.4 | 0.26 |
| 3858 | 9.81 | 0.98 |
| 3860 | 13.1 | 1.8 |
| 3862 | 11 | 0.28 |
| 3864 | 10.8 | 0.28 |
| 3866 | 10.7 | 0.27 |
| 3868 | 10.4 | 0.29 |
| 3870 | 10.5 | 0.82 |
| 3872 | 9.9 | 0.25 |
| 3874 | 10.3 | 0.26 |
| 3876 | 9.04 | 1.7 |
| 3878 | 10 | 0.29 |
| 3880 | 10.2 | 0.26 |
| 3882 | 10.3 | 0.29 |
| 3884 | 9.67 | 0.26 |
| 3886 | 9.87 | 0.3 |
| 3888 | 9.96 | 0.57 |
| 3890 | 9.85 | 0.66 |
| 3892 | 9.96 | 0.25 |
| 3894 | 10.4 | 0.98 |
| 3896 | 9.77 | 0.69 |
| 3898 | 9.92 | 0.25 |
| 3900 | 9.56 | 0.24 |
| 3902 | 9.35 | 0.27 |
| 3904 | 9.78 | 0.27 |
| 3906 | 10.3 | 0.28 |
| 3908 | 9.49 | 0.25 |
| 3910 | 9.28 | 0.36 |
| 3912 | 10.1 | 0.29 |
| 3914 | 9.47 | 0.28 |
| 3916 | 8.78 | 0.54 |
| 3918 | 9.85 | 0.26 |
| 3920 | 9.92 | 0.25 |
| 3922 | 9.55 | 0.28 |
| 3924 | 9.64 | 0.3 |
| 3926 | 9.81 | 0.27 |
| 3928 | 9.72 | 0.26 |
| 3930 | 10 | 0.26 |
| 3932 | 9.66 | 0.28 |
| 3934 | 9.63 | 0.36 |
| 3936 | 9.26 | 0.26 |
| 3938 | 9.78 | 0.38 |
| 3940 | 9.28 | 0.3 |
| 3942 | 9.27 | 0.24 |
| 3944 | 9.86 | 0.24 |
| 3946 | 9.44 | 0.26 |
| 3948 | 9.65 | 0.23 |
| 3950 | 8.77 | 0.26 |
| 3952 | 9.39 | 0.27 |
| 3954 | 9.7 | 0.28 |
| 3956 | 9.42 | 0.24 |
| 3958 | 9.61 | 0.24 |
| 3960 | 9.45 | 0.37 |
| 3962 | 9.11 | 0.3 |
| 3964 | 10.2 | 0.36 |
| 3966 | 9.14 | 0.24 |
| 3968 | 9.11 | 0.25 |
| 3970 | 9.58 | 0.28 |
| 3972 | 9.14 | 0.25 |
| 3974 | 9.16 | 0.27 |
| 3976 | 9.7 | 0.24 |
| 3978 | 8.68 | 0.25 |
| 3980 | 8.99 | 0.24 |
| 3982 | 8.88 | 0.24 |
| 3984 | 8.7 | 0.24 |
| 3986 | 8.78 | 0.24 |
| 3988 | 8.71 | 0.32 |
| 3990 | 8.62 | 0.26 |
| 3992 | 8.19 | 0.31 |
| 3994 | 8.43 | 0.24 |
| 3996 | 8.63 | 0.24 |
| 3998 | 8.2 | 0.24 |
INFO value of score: 0.00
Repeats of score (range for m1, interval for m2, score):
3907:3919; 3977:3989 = 0.17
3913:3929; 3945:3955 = 0.00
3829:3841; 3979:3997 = 0.67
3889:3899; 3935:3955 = 0.20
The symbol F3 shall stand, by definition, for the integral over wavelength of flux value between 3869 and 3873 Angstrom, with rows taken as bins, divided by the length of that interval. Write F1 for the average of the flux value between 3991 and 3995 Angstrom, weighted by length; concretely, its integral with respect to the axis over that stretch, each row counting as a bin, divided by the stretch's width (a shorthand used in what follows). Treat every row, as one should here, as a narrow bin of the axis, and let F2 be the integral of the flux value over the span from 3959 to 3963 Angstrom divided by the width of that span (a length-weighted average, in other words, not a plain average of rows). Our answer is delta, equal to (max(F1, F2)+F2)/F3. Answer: 1.82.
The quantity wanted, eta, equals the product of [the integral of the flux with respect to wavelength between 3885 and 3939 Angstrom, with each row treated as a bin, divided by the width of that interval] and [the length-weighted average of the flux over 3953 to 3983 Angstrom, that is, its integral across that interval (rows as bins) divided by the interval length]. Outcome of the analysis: 91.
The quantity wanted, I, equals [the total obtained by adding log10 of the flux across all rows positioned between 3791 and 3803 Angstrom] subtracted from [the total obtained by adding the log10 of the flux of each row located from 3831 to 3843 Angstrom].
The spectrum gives -0.04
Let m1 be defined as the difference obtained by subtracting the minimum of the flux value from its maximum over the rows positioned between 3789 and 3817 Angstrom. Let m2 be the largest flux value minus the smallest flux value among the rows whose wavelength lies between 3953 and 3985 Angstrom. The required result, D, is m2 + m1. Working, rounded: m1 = 1.4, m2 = 1.5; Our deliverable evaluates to 2.9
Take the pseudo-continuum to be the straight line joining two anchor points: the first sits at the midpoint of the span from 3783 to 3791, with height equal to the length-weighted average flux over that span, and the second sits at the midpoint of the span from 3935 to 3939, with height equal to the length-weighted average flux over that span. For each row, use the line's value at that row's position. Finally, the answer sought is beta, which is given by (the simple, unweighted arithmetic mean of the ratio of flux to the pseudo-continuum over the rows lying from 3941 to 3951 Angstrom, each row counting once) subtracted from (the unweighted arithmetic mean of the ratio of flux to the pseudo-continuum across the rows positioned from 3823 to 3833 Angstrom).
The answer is -0.024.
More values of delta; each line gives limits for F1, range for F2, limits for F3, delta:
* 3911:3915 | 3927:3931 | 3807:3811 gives 1.98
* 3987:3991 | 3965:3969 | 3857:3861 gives 1.59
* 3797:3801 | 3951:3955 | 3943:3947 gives 2.00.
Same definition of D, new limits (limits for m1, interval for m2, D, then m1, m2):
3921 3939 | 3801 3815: 1.3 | 0.7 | 0.6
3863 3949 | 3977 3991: 2.4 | 2.0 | 0.4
